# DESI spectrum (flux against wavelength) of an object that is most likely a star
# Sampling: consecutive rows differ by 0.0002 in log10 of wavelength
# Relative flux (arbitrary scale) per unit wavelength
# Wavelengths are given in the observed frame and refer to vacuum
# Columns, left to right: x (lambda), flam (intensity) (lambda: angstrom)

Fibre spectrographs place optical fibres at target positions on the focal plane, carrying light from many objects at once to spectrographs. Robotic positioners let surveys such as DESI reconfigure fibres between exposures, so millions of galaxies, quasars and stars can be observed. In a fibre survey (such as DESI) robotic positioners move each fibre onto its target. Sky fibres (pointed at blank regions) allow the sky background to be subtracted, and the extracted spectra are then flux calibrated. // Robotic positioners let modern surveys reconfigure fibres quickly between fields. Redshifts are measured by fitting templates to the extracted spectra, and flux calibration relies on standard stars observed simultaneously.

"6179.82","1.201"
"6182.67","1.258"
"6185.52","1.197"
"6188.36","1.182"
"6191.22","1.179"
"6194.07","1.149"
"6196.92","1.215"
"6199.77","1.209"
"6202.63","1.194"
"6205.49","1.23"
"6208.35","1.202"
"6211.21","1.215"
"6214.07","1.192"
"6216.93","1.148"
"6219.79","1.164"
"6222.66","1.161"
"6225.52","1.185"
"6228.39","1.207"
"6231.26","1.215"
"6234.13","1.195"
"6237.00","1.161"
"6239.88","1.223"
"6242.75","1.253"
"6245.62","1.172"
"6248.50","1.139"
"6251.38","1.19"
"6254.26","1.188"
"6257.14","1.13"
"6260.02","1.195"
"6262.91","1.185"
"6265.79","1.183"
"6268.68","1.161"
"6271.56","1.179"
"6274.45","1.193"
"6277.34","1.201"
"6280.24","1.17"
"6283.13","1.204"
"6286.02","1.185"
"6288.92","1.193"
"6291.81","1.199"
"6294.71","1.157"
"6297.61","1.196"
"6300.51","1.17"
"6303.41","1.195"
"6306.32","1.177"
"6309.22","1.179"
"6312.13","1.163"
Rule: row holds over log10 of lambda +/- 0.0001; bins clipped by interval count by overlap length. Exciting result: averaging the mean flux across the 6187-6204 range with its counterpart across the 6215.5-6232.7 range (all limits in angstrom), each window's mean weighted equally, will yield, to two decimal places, 1.18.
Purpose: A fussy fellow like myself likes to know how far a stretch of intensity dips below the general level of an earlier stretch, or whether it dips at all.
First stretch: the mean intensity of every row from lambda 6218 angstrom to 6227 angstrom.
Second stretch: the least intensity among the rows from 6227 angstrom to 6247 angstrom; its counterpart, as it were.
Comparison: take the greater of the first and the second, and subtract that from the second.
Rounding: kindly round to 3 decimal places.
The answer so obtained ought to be -0.009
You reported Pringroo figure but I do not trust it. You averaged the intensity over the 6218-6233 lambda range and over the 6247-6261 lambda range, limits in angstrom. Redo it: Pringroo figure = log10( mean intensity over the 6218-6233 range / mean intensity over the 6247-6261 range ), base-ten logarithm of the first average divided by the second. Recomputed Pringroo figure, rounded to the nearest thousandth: 0.007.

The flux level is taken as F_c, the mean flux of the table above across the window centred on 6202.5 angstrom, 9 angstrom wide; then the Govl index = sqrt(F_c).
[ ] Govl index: 1.10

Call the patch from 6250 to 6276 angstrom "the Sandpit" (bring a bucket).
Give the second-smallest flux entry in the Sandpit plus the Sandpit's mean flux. 2.34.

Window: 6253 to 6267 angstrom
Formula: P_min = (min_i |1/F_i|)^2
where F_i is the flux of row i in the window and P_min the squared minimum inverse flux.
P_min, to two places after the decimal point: 0.70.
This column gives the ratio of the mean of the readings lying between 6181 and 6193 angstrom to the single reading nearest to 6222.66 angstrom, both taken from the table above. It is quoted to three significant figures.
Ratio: 1.04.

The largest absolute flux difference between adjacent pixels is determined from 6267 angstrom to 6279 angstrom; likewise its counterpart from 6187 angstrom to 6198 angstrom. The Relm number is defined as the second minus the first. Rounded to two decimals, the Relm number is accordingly 0.05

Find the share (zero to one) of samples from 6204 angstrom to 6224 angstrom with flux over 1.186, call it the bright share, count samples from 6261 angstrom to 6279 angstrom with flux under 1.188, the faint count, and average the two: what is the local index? 2.3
